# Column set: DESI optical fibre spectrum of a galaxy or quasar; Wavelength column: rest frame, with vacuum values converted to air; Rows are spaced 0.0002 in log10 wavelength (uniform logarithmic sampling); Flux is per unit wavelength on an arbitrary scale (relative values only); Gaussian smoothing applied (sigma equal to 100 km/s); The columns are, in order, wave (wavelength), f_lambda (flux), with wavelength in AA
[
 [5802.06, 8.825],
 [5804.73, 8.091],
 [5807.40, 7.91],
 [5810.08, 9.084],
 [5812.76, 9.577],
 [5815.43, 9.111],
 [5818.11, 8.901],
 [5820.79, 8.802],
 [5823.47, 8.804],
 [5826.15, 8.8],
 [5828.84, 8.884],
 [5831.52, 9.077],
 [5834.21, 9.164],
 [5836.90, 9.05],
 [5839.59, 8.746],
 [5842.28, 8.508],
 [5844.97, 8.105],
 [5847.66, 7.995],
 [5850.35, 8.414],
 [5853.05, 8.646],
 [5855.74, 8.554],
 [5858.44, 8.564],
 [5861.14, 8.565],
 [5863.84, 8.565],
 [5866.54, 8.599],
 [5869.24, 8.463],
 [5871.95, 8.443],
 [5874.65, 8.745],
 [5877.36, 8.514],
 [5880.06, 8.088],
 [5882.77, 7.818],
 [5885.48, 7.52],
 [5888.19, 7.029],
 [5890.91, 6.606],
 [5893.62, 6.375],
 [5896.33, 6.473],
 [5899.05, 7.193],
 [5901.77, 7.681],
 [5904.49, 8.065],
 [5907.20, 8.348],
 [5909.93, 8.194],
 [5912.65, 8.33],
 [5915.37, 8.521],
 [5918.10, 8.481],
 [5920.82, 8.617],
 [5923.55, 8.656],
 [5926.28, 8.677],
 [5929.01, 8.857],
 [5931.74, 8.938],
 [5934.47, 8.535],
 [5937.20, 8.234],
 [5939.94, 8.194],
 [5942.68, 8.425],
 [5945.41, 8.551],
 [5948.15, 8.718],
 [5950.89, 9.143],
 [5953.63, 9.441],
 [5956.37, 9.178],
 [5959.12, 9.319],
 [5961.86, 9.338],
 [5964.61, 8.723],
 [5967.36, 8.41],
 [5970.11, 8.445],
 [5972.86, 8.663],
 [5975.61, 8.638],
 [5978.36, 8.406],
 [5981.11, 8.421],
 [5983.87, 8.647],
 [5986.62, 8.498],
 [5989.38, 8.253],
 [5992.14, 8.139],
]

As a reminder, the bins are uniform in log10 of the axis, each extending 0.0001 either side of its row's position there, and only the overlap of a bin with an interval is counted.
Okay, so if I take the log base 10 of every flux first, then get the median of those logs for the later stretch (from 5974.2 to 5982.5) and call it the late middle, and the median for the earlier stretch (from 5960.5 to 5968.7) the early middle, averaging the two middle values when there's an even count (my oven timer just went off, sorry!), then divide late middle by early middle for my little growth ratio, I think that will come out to 0.98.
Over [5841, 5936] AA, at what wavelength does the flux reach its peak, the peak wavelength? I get 5931.74 AA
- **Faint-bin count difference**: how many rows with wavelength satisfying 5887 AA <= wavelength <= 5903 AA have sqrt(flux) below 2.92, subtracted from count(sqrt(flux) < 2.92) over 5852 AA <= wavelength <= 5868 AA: -6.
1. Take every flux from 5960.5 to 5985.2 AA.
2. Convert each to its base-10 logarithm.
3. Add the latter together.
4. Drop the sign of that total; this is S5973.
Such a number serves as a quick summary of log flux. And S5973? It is 8.4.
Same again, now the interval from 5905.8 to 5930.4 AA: 8.4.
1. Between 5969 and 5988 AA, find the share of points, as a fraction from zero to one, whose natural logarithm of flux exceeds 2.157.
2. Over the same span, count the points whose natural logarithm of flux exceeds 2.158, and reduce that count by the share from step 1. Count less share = 0.7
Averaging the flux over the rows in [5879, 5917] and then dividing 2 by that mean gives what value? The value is 0.264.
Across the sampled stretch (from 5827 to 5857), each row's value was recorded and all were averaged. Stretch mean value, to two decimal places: 8.65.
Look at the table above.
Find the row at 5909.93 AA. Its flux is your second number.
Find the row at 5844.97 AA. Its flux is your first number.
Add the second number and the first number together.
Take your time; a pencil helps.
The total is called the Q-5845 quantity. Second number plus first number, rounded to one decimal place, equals 16.3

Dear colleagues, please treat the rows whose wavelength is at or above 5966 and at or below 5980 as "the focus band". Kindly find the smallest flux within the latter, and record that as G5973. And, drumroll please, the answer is 8.406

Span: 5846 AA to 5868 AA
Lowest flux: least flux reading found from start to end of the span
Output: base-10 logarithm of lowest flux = 0.90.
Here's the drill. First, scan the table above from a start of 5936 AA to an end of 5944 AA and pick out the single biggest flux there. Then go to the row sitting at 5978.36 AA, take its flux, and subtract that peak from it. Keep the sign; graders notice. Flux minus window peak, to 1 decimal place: 0.0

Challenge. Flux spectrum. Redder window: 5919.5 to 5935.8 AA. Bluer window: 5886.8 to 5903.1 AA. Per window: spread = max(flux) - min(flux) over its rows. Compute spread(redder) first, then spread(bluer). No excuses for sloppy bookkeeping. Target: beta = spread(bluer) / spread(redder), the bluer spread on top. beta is 3.2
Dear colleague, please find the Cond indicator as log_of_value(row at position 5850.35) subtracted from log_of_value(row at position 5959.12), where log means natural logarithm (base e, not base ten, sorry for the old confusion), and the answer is 0.10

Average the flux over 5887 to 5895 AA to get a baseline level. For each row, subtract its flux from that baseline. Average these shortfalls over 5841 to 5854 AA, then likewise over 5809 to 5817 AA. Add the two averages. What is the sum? -4.25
